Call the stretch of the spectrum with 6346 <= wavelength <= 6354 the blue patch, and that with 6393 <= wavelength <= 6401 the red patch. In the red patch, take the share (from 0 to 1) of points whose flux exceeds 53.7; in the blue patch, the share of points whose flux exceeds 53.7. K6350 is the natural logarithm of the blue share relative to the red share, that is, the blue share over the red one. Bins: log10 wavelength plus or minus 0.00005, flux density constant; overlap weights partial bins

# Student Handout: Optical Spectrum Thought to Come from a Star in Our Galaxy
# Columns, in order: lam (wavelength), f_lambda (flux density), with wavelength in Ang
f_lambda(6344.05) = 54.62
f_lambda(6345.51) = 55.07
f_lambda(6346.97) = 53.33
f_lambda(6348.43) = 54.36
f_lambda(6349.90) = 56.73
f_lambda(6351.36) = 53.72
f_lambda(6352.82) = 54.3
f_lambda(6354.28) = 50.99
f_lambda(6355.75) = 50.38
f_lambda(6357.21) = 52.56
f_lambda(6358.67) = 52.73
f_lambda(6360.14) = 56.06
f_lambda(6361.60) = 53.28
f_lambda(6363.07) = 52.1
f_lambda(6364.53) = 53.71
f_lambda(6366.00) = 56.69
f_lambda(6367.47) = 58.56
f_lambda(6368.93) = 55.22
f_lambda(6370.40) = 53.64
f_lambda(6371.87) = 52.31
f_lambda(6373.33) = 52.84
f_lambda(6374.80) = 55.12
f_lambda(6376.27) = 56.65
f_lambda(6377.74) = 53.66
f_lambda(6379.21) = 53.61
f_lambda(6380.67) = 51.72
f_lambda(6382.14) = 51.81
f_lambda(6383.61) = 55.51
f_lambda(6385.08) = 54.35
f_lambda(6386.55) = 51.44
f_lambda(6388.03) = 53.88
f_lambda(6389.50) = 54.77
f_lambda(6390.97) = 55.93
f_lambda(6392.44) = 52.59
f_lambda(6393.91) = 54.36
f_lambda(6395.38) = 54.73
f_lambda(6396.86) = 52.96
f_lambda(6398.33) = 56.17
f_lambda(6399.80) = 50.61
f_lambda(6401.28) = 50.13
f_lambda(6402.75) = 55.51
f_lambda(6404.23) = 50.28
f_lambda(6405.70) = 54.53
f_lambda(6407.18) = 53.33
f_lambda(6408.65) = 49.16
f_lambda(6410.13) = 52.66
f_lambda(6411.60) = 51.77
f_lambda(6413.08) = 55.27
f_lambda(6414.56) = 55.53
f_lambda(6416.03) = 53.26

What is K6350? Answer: 0.29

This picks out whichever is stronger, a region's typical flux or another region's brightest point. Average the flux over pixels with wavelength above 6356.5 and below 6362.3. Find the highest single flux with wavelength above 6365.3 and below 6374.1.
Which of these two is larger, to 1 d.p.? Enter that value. 58.6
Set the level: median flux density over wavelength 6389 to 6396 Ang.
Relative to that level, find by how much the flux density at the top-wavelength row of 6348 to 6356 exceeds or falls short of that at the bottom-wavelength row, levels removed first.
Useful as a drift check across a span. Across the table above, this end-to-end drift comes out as -4.0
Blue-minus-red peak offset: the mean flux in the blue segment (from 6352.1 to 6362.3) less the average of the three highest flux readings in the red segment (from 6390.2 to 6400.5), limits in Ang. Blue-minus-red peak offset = -2.7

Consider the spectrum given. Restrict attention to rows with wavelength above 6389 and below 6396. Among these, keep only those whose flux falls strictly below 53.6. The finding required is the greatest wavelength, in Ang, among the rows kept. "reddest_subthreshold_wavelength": 6392.44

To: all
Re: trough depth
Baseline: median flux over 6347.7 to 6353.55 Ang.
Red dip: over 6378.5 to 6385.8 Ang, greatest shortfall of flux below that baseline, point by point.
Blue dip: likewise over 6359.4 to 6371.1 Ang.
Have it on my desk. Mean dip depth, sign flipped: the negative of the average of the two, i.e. -2.4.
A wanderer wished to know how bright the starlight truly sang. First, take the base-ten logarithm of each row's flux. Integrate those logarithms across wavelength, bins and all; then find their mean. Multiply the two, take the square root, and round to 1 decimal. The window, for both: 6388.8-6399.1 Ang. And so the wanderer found 5.6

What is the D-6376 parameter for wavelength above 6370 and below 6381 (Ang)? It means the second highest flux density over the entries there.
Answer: 55.12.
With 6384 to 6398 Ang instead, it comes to 54.77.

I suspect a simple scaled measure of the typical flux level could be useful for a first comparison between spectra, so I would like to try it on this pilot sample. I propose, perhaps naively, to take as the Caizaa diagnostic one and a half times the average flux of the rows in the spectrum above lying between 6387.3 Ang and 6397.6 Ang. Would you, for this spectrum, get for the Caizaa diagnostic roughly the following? 81.3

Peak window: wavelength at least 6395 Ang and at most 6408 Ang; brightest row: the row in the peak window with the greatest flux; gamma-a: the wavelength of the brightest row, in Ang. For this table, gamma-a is 6398.33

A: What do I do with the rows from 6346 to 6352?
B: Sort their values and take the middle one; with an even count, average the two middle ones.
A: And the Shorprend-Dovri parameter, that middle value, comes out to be 54.0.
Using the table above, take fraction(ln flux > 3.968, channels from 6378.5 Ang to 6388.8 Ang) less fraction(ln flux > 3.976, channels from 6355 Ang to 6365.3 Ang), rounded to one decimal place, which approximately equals 0.3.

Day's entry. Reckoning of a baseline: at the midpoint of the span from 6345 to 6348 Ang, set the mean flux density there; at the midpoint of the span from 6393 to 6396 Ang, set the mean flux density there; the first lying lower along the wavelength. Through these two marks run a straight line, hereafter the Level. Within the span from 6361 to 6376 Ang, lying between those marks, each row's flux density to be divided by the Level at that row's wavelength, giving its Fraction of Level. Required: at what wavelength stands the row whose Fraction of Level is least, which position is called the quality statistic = 6363.07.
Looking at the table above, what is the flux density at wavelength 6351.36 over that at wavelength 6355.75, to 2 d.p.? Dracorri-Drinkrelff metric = 1.07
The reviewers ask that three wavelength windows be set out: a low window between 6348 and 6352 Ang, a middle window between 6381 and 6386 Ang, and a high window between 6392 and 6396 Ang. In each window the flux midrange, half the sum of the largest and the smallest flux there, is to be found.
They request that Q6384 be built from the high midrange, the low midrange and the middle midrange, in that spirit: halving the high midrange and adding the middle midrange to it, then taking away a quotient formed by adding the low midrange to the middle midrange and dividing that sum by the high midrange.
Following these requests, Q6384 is 78.5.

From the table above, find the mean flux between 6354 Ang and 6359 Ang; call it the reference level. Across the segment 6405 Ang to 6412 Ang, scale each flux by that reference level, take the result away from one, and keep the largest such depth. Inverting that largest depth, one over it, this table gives 21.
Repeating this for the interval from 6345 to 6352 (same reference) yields -31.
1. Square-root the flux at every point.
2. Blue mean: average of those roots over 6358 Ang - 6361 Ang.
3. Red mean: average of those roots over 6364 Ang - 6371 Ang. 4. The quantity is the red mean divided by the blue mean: 1.011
